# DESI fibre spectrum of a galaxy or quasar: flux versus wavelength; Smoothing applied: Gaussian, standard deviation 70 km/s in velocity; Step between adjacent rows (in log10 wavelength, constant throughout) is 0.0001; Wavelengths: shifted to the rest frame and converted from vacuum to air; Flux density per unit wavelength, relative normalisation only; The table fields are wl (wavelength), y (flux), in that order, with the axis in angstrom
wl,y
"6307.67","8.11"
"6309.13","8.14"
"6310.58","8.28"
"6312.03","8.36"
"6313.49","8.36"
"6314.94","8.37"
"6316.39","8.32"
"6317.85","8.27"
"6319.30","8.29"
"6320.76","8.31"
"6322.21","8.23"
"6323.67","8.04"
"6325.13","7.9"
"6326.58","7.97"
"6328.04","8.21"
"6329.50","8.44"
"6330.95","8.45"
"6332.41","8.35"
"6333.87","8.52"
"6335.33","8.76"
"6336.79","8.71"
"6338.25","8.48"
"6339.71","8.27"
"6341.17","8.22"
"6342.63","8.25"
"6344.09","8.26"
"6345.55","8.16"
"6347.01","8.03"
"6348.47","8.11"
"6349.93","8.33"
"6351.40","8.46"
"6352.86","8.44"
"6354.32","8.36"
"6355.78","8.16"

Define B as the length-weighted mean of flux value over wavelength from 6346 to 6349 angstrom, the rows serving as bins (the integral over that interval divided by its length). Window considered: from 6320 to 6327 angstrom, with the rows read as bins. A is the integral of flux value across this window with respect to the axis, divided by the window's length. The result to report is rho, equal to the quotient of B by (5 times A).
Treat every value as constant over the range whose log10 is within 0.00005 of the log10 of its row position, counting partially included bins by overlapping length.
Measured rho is 0.200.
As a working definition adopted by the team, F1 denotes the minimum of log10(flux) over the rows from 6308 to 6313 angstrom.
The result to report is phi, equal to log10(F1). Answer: -0.0407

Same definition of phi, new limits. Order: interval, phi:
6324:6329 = -0.0469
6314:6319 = -0.0374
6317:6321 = -0.0374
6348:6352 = -0.0414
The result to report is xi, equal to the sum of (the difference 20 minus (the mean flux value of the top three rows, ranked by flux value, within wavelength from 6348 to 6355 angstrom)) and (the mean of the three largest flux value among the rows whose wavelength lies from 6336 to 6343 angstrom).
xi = 20.1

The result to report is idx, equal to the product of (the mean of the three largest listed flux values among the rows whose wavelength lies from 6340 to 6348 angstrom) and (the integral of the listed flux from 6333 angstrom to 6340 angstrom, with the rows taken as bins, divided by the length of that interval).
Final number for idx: 70.5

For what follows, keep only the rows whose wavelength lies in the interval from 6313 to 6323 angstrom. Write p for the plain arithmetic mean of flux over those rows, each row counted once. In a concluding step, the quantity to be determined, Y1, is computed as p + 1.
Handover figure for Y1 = 9.31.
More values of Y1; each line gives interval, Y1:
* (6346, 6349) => 9.07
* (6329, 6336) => 9.50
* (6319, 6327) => 9.12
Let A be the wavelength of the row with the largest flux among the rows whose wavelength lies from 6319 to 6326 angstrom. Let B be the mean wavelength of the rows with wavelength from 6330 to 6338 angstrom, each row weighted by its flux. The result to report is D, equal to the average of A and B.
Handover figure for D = 6327.3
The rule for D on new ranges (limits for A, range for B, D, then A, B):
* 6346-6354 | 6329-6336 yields 6341.9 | 6351.40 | 6332.4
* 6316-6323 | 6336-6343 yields 6328.0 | 6316.39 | 6339.7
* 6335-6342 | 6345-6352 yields 6341.9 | 6335.33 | 6348.5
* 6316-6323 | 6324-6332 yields 6322.2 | 6316.39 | 6328.1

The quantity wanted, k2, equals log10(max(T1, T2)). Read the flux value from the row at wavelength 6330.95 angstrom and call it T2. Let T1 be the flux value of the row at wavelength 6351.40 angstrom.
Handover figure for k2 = 0.927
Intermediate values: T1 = 8.46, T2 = 8.45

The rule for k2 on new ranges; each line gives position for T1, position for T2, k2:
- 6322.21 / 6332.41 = 0.922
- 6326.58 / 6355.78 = 0.912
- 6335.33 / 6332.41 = 0.943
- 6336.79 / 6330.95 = 0.940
